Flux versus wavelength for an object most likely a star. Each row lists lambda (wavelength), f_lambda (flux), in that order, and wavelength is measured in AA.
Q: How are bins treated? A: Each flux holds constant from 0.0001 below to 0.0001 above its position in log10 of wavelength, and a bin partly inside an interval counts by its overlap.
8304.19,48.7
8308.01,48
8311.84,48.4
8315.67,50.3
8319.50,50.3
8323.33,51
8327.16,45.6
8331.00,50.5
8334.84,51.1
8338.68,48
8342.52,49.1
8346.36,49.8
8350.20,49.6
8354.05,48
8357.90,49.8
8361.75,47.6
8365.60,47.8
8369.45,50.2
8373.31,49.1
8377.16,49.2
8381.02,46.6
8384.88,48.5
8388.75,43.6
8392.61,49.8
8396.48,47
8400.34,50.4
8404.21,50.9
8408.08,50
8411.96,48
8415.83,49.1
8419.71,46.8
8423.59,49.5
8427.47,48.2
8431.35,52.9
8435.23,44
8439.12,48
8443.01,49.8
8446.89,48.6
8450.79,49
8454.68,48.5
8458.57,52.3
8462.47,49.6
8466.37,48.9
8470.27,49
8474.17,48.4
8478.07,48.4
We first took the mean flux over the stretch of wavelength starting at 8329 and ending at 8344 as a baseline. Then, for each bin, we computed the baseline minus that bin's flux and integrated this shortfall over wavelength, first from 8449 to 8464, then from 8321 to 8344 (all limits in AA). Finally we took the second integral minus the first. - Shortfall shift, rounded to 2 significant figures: 13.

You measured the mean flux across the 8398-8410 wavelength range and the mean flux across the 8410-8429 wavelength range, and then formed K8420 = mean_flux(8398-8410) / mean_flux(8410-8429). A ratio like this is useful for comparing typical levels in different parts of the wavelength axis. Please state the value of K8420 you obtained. 1.04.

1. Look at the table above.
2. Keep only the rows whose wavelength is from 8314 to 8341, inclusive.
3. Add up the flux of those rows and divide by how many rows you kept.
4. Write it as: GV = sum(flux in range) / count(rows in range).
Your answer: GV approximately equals 49.5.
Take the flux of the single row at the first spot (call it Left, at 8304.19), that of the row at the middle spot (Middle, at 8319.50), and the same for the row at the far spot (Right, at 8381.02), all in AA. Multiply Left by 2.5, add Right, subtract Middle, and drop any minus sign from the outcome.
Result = 118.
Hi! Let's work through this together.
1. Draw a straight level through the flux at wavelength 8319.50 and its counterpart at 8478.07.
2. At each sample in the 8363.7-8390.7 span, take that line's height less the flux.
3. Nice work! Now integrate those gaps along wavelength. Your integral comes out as 47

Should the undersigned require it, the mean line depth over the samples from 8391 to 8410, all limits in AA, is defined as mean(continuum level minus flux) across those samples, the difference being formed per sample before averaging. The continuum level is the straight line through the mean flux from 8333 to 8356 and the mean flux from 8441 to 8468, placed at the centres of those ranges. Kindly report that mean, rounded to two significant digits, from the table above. -0.22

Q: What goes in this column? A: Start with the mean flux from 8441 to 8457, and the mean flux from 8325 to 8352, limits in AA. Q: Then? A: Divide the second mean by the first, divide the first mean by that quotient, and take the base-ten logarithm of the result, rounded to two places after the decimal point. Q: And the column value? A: 1.69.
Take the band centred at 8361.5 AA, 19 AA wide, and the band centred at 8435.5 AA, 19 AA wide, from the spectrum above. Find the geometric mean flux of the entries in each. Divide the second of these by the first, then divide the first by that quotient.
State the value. 48.8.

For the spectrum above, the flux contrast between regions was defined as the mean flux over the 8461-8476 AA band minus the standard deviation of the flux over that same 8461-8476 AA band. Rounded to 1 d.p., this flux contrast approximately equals 48.5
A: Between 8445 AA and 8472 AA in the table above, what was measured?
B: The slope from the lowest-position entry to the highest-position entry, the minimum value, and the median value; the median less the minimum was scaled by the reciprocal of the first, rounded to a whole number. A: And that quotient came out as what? 29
